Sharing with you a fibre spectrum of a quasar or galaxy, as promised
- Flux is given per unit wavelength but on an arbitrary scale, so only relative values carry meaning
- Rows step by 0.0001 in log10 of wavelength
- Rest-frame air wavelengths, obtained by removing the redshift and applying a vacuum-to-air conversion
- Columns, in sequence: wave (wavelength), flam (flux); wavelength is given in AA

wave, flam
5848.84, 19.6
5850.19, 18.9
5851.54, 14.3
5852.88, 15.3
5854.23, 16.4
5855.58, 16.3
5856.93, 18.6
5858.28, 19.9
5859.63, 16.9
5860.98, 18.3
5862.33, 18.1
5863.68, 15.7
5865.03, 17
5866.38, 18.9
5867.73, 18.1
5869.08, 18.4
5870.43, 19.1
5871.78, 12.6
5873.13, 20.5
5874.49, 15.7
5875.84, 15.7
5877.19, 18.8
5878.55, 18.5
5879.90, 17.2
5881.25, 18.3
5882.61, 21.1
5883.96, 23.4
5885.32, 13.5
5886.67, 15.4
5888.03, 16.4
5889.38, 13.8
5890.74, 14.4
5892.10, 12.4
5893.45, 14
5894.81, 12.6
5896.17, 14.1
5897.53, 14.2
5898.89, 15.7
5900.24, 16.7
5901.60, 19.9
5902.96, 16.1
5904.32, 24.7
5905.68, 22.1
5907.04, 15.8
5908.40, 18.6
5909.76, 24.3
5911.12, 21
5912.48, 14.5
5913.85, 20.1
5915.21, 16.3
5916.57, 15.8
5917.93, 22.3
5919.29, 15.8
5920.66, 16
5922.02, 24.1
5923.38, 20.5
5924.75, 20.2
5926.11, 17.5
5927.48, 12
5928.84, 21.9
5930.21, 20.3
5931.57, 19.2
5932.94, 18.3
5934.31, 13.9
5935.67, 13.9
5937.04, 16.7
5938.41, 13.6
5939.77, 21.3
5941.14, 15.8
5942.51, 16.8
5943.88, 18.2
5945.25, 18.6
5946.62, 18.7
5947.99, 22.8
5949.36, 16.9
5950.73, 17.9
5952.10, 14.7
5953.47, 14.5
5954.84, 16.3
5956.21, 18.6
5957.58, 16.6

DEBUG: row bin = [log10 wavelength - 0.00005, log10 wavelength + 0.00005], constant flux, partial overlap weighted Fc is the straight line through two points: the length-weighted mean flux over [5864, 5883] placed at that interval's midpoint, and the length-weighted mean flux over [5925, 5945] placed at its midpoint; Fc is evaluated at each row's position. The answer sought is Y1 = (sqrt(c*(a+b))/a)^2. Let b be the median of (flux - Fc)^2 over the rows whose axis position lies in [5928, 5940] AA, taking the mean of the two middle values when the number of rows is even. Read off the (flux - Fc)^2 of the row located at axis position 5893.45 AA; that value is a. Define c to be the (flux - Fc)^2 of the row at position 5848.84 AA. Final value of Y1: 0.4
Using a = 13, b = 10.8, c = 2.6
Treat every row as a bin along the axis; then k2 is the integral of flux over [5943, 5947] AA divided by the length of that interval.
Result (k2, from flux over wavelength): 18.4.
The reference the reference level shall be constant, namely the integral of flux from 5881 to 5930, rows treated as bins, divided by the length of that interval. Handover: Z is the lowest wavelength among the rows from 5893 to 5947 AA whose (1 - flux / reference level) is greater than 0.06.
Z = 5893.45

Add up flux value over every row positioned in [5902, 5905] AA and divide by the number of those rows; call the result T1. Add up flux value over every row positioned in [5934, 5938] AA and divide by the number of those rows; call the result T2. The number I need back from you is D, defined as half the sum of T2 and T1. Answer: 17.6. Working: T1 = 20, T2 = 14.8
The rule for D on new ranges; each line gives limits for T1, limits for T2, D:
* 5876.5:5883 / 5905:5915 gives 19.1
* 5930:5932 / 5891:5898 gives 16.6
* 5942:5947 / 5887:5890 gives 16.6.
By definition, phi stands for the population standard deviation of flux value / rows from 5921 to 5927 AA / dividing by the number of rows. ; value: 2.3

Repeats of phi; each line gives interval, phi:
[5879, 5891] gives 3.2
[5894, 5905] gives 3.6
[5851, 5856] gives 0.9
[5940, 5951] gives 2.0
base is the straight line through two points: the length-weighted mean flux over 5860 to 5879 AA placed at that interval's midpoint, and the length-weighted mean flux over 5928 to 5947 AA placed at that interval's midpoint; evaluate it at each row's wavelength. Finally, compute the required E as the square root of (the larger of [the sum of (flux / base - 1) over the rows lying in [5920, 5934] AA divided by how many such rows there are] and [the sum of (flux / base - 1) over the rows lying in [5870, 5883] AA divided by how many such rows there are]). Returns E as 0.28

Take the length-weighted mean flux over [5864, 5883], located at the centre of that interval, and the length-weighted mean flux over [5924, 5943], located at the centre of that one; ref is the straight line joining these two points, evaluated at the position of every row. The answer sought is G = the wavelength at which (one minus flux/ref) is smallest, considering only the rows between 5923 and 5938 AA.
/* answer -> 5928.84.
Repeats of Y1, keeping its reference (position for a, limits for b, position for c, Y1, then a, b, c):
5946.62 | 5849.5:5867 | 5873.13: 4.2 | 3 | 1.1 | 7.5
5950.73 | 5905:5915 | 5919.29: 42.5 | 1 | 8.4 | 2.4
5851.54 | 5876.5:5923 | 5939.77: 2.0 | 13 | 7.9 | 17.2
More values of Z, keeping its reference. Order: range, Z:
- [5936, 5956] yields 5938.41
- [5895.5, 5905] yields 5896.17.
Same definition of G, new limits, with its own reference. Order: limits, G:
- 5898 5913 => 5904.32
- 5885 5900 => 5888.03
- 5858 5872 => 5858.28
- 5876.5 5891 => 5883.96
